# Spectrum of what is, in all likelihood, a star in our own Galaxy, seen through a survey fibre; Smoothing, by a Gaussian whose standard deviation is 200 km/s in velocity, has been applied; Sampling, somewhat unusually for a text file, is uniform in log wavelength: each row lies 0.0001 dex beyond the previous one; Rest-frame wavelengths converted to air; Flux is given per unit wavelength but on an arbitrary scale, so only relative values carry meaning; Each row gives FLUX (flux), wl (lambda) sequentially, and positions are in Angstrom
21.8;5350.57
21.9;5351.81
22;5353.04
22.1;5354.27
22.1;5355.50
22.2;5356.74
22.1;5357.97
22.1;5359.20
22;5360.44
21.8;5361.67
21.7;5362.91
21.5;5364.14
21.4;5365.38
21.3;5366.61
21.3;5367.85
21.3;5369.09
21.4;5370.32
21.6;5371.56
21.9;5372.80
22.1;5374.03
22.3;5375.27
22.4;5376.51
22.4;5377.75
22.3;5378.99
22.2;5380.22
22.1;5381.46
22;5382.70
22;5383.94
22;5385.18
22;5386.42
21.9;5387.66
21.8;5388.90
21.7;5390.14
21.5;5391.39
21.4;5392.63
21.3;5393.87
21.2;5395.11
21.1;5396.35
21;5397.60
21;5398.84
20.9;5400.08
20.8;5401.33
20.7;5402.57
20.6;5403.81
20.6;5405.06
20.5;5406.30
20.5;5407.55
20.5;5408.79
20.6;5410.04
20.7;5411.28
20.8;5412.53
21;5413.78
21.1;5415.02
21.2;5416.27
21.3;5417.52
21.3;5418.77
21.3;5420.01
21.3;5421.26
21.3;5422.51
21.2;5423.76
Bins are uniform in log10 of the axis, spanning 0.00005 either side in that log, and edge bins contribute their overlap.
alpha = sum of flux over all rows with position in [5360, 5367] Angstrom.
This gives 130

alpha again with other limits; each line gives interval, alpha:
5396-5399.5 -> 63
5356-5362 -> 110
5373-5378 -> 89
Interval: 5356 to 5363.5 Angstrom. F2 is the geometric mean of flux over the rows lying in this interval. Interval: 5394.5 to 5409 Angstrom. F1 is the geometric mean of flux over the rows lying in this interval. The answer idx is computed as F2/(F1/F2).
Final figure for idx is 23.3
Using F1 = 20.8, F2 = 21.98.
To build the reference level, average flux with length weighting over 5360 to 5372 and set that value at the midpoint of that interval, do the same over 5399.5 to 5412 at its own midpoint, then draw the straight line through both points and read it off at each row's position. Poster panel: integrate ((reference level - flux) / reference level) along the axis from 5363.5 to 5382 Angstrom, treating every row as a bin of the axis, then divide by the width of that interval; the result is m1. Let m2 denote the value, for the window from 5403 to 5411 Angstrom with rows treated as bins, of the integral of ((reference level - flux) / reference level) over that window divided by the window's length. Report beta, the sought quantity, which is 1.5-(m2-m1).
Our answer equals 1.48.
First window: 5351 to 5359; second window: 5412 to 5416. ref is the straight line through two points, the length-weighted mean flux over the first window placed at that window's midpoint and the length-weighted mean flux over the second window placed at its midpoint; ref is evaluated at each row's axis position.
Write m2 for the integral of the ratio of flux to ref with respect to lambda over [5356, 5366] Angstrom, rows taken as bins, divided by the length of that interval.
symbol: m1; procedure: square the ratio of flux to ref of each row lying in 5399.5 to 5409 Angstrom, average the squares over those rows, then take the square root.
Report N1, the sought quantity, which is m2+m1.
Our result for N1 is 1.97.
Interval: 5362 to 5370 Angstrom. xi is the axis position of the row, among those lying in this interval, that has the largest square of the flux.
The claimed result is 5362.91 Angstrom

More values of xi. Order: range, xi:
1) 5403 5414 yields 5413.78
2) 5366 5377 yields 5376.51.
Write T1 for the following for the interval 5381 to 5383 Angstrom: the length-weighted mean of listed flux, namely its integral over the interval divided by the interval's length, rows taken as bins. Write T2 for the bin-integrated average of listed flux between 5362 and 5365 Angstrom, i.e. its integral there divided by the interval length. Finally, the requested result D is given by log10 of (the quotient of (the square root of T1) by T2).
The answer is -0.662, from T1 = 22.0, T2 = 21.6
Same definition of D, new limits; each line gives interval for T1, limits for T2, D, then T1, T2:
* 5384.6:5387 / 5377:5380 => -0.678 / 22.0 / 22.4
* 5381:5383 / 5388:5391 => -0.665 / 22.0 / 21.7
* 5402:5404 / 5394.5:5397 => -0.666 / 20.7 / 21.1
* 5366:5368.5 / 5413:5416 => -0.660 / 21.2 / 21.1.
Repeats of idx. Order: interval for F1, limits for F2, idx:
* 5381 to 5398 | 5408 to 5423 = 20.4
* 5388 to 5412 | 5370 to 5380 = 23.2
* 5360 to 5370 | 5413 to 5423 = 20.9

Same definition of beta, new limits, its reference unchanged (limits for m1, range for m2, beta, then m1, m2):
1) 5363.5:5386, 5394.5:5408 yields 1.48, -0.0252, -0.004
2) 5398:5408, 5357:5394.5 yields 1.52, -0.0005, -0.025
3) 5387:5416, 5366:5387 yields 1.52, -0.0134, -0.030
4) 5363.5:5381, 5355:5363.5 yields 1.49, -0.0204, -0.015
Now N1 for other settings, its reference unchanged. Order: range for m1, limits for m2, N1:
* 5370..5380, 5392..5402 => 2.01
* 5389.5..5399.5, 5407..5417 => 1.99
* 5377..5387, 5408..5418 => 2.02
